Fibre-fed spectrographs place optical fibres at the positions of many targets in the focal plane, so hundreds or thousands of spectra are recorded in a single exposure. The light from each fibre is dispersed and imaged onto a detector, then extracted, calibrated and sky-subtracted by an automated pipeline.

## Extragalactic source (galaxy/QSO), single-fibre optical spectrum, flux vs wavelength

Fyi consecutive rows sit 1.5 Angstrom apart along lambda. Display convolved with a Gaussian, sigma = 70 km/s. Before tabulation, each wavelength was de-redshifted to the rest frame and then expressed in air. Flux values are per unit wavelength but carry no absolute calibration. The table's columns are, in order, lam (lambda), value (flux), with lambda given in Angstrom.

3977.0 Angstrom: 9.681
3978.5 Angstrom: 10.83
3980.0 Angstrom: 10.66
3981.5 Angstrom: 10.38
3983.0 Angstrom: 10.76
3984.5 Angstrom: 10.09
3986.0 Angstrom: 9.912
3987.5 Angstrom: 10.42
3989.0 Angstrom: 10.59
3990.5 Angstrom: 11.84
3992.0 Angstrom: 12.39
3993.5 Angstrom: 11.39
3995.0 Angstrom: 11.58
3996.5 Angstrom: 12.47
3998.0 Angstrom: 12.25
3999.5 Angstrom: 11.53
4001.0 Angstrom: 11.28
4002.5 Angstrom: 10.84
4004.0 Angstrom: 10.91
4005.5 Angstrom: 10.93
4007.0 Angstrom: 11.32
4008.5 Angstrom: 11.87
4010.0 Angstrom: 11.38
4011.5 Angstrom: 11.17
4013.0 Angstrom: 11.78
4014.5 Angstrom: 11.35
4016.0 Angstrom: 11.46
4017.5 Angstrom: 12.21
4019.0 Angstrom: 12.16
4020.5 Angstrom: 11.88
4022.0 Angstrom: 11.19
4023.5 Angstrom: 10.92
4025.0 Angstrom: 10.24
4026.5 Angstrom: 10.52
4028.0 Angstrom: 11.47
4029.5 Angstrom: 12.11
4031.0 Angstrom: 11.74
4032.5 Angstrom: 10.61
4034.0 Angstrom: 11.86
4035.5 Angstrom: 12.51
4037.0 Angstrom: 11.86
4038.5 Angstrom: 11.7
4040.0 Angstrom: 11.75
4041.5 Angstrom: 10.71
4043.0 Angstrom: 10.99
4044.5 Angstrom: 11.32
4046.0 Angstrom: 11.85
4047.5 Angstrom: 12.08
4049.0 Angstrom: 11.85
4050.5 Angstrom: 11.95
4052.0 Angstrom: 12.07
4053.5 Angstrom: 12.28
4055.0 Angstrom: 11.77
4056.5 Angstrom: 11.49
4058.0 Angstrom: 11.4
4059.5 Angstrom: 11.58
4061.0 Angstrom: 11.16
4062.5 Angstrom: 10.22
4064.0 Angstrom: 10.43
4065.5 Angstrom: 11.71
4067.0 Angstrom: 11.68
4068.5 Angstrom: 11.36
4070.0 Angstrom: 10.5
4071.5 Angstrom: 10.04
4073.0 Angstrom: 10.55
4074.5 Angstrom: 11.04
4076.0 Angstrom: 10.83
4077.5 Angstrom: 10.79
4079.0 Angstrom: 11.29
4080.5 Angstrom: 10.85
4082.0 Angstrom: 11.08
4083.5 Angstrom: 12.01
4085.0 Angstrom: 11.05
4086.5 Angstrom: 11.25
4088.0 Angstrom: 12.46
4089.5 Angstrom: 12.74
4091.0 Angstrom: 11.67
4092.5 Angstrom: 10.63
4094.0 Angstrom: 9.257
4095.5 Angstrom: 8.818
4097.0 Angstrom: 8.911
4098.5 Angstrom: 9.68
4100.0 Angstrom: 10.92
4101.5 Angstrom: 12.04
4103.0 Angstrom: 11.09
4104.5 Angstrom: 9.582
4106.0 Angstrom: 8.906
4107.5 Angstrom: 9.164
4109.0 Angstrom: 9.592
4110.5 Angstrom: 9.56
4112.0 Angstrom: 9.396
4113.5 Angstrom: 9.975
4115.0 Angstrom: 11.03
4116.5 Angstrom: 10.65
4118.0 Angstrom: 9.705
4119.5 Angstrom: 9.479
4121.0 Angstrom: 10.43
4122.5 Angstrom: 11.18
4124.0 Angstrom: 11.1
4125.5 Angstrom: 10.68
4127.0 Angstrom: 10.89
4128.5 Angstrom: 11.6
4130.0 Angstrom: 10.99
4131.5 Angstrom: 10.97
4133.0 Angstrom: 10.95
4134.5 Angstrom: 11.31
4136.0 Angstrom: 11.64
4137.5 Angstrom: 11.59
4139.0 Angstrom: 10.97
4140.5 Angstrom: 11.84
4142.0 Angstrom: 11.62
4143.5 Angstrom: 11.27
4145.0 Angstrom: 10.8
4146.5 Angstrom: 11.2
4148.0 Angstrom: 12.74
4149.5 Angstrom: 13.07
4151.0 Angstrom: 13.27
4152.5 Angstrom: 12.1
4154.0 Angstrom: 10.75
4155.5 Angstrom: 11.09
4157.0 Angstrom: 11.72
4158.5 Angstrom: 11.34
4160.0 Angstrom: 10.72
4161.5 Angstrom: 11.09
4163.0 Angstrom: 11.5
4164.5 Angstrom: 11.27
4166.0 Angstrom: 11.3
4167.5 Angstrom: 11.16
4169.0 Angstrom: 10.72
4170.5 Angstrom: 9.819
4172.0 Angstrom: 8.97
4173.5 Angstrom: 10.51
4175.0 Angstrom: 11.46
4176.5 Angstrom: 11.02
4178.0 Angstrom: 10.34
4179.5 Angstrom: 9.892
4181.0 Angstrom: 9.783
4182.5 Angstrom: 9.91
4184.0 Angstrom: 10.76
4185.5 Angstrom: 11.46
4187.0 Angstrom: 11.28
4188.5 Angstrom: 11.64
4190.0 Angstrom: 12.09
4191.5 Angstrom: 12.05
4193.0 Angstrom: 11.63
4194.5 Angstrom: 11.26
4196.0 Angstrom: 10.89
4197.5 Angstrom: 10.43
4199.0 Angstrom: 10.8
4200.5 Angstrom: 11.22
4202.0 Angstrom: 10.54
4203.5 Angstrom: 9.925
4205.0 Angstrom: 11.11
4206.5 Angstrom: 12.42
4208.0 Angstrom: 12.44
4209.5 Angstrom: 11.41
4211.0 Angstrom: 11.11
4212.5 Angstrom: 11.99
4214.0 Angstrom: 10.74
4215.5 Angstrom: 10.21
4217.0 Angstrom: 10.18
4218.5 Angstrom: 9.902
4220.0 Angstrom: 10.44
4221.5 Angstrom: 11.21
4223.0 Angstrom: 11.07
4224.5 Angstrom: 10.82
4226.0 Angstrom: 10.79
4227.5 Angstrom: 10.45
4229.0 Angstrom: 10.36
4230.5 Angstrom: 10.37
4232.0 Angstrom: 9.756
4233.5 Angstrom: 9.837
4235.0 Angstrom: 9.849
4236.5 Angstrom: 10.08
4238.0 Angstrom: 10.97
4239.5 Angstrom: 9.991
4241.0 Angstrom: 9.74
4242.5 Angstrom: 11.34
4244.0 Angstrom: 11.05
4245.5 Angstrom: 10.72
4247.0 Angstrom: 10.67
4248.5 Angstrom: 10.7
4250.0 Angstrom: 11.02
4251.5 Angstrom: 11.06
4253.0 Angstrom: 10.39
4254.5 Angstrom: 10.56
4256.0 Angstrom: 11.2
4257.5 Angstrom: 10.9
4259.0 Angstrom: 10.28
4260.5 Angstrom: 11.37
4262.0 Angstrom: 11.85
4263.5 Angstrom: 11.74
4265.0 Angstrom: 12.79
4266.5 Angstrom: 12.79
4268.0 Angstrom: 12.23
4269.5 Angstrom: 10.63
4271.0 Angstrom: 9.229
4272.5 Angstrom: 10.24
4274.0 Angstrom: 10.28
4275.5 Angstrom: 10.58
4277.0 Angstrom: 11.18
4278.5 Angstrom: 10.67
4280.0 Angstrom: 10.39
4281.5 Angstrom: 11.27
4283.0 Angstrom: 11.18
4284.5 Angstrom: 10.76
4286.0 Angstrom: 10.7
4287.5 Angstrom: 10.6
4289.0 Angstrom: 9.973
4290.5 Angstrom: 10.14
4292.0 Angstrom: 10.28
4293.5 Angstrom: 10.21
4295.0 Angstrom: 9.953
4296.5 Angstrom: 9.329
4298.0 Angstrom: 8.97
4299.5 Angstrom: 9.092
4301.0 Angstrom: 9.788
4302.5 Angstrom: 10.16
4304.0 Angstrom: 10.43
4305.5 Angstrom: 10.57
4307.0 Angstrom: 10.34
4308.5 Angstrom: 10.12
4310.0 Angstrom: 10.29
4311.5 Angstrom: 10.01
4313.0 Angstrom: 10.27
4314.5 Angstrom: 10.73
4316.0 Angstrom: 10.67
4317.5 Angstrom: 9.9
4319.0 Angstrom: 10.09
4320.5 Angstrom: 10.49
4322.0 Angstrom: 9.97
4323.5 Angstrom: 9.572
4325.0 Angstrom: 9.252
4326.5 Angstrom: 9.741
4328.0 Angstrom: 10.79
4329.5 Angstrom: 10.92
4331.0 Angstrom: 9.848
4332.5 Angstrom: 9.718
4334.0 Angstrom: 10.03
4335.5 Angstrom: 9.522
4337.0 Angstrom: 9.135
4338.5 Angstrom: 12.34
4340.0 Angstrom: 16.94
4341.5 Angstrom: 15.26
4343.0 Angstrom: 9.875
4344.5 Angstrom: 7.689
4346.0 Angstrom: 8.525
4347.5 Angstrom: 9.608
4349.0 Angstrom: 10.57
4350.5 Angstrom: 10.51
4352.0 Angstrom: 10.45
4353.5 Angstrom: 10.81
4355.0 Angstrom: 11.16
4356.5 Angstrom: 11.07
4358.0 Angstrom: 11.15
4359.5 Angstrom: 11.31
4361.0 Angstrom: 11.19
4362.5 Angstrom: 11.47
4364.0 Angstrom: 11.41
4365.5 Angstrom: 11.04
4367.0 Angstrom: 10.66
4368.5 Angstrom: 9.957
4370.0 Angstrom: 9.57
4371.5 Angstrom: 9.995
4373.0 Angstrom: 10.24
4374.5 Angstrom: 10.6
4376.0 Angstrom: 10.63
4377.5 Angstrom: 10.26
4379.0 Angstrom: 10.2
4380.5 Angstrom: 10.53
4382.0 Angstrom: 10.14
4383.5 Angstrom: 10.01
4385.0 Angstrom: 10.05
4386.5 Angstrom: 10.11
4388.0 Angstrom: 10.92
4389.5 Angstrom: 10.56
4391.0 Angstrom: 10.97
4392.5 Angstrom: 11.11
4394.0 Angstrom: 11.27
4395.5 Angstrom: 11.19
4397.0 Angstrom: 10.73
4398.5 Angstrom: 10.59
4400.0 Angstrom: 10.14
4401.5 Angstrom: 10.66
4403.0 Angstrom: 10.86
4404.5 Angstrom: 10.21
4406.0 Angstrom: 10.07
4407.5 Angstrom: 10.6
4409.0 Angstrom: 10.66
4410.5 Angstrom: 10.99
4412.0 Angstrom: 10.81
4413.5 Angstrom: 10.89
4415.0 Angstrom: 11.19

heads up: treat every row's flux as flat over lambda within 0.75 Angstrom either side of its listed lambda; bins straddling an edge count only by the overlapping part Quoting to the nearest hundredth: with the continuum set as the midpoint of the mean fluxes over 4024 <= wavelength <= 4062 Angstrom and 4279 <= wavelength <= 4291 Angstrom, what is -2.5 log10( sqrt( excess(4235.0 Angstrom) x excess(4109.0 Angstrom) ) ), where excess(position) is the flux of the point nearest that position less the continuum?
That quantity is -0.34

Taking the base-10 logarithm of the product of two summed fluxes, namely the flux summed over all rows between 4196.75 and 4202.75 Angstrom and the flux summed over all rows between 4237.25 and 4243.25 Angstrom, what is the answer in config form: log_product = 3.26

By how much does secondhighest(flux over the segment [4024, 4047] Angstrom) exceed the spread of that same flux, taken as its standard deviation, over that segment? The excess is 11.5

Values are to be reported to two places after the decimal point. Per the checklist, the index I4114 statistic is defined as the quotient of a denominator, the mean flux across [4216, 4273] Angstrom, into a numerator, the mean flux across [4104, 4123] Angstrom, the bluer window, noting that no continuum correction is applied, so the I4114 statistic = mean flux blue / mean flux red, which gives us 0.92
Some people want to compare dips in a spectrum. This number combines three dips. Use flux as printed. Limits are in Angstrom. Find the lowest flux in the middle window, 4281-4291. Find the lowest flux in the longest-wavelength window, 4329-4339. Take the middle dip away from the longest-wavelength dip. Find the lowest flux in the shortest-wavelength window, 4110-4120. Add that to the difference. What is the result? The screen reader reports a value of 8.6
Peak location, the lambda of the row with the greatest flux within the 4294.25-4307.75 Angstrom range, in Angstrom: 4305.5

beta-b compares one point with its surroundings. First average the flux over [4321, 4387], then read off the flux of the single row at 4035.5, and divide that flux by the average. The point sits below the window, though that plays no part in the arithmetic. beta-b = 1.19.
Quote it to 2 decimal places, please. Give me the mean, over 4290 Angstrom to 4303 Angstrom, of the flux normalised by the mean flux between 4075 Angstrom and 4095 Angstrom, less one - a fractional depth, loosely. -0.13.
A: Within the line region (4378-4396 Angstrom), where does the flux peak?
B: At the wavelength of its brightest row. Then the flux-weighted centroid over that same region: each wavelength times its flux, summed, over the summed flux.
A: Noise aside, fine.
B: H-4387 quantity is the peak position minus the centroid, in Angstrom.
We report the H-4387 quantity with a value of 6.6 Angstrom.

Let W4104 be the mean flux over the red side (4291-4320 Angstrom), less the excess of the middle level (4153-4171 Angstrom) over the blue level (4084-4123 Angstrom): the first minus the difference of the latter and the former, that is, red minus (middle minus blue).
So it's 9.4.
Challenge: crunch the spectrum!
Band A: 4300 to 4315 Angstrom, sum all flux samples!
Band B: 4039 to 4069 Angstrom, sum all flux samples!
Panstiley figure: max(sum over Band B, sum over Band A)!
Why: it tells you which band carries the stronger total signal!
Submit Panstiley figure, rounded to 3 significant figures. 230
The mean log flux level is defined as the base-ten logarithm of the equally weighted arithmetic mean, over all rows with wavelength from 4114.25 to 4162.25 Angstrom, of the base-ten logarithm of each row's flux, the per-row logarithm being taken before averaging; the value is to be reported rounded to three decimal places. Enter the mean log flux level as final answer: 0.021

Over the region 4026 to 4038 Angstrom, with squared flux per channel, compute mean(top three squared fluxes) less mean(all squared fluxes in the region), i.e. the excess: 13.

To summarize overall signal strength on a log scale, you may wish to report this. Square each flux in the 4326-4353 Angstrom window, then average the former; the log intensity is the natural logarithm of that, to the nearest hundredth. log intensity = 4.77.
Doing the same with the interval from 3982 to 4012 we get 4.84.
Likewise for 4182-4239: 4.78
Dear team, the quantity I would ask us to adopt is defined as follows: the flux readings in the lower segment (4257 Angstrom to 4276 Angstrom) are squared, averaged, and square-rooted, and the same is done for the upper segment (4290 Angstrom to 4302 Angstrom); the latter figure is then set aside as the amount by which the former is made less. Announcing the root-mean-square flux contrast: 1.5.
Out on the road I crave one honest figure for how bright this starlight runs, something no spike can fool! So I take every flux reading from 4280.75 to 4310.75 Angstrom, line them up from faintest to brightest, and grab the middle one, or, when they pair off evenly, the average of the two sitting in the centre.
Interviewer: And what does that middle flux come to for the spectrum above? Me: 10.2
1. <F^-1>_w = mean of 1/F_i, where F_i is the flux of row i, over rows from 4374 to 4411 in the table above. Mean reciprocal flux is 0.0948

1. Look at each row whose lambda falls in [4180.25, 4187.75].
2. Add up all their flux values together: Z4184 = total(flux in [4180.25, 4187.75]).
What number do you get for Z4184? 53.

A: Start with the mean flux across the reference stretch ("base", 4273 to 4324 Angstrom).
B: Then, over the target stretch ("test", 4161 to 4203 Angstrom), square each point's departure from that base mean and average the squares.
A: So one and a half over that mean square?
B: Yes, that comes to 1.7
